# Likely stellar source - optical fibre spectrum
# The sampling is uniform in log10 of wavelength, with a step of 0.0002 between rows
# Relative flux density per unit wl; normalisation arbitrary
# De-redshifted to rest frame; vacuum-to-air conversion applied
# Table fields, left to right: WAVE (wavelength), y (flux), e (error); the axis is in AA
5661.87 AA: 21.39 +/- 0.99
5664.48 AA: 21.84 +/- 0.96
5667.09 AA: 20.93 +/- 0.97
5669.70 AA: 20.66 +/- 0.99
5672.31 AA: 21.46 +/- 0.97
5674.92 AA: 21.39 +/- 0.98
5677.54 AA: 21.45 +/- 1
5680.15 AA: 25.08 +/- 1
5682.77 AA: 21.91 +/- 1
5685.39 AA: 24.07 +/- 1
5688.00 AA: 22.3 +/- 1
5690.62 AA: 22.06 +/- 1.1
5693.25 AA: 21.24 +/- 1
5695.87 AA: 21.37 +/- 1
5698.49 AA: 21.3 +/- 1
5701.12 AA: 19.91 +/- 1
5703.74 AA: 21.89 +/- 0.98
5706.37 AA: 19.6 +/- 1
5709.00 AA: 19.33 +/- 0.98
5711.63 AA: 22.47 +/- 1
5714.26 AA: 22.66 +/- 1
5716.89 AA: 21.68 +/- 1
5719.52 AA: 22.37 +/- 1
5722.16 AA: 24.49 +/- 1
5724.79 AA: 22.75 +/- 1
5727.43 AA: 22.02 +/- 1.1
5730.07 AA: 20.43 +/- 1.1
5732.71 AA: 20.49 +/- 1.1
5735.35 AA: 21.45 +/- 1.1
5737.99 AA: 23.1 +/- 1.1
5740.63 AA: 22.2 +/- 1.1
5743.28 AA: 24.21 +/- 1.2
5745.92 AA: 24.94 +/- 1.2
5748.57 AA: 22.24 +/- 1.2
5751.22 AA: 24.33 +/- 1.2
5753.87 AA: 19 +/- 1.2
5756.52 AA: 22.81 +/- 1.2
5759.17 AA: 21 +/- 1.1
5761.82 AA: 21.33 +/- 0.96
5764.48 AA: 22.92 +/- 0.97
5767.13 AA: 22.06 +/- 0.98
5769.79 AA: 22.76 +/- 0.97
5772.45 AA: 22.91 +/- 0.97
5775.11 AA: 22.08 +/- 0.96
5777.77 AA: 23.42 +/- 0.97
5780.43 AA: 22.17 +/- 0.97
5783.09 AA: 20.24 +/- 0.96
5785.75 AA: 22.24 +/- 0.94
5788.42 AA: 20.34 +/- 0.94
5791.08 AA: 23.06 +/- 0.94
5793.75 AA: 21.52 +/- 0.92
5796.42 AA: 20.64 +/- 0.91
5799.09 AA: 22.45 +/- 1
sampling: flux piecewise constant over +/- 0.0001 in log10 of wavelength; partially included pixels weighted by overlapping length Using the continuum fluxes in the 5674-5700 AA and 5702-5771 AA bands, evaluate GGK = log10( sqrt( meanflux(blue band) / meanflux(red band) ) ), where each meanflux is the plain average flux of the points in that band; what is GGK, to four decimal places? 0.0012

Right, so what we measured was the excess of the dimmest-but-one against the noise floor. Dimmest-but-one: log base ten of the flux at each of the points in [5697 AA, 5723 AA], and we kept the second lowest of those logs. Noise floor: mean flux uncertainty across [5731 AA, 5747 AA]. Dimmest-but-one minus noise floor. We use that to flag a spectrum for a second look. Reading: 0.16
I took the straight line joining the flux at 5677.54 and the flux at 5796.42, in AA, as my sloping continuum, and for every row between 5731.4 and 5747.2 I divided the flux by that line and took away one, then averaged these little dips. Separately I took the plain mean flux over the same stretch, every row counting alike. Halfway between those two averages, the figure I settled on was 11.4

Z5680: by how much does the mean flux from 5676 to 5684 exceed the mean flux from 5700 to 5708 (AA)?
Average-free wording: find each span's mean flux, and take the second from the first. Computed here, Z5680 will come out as 2.3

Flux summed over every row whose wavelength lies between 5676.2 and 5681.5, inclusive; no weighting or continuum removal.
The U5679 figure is 47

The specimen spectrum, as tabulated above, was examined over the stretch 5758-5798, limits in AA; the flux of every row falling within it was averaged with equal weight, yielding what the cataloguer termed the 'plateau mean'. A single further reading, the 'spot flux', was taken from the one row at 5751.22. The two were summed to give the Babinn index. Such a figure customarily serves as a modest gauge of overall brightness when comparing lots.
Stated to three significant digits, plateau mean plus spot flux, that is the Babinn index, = 46.2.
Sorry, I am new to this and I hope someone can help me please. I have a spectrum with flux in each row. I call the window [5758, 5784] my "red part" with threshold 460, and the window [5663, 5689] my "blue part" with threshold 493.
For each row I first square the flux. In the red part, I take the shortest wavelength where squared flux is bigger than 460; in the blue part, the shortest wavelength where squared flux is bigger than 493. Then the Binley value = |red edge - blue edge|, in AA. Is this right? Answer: 84.3 AA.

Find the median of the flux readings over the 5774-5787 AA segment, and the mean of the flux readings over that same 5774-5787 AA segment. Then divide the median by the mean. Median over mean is 1.01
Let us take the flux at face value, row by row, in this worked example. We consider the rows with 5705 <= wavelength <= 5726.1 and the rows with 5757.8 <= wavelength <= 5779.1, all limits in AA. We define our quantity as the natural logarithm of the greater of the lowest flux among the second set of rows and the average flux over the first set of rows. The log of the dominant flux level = 3.087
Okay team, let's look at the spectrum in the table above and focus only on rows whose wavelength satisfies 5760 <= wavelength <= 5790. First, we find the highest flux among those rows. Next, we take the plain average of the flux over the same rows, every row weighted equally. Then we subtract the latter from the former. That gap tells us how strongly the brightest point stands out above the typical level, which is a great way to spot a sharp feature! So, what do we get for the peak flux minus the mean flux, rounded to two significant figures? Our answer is 1.4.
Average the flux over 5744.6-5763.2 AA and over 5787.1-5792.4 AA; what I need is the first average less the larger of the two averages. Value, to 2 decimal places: 0.00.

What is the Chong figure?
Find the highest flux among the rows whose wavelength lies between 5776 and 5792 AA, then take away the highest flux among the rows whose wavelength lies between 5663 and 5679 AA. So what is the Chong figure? 2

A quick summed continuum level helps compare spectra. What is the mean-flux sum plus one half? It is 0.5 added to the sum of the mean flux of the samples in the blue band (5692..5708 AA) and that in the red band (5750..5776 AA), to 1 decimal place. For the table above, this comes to 43.5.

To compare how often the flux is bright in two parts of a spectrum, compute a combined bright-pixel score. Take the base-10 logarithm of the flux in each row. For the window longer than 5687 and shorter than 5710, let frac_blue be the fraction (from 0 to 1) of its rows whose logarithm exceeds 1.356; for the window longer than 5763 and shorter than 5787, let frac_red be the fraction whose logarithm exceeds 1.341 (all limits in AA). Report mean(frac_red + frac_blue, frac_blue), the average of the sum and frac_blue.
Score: 0.44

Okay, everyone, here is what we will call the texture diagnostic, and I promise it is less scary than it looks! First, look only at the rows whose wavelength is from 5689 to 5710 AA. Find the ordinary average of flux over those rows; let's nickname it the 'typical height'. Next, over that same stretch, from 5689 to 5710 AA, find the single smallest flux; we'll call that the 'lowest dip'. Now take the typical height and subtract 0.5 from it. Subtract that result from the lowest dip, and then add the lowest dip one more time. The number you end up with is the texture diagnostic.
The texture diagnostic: 18.3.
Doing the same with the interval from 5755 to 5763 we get 20.8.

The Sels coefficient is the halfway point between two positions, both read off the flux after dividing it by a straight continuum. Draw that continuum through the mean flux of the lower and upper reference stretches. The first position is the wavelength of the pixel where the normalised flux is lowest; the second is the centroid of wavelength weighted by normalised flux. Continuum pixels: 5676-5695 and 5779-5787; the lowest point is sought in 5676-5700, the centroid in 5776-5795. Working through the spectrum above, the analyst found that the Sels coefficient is 5739.5 AA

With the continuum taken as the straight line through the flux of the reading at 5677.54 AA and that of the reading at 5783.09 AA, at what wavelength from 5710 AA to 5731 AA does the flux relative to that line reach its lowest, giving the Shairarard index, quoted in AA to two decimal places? 5730.07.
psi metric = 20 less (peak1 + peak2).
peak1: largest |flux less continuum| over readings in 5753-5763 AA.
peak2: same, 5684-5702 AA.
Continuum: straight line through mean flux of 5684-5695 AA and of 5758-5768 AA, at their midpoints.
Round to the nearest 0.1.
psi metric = 14.7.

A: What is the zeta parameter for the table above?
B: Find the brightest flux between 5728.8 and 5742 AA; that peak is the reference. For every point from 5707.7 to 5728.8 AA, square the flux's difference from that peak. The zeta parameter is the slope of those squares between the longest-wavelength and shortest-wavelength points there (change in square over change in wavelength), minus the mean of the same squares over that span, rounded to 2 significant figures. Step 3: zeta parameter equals -3.3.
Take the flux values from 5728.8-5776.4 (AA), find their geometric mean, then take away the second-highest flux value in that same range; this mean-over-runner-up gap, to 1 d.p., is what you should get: -2.1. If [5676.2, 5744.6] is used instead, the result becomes -2.5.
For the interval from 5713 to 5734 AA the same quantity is -0.7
